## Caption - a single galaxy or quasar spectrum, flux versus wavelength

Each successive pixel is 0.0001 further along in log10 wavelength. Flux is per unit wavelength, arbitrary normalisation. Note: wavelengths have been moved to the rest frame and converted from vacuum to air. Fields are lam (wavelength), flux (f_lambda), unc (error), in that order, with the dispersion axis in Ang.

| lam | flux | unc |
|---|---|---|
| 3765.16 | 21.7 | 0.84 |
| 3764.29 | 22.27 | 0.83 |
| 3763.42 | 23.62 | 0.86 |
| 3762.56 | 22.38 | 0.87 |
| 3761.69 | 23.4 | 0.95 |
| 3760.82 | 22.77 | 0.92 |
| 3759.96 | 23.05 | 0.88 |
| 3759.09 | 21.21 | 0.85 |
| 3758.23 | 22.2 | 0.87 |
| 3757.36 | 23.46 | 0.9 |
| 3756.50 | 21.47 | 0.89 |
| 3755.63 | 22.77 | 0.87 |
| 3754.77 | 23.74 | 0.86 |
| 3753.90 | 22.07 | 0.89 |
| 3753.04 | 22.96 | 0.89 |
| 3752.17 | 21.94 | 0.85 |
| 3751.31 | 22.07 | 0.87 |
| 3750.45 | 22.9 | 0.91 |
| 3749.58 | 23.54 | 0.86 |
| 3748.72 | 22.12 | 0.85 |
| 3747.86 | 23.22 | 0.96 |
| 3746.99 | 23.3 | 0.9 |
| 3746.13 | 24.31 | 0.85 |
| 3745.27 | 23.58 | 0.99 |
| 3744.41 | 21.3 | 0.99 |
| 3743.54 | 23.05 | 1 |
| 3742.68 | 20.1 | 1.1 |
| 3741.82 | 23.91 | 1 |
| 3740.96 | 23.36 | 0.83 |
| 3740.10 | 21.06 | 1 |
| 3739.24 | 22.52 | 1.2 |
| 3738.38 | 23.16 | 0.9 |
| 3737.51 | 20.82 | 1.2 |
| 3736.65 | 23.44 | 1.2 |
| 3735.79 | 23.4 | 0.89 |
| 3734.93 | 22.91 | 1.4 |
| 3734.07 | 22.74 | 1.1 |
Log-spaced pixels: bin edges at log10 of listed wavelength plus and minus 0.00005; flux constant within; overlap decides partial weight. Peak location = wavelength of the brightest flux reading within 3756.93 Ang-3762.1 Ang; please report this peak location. 3757.36 Ang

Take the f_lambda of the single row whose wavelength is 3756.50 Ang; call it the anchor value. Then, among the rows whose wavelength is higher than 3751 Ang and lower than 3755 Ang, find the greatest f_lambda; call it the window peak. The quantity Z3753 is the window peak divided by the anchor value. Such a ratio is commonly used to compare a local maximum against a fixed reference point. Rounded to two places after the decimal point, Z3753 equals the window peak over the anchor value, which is 1.11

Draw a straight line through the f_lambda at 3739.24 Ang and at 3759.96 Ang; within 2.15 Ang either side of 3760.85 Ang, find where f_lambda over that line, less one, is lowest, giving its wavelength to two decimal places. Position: 3759.09 Ang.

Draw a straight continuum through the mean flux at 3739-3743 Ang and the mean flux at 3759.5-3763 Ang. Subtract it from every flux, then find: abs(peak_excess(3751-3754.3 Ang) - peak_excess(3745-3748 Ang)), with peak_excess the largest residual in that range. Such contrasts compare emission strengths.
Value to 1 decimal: 1.6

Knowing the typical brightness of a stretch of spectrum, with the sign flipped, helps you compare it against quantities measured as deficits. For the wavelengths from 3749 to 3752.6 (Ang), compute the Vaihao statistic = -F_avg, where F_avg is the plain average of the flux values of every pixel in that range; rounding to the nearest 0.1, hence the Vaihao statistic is -22.6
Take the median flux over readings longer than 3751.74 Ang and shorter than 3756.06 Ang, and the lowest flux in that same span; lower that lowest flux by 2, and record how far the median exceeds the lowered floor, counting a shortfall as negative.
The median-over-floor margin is 2.8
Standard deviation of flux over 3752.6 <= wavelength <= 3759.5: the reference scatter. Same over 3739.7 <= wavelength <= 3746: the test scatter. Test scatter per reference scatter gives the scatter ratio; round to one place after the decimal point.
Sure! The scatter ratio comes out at 1.6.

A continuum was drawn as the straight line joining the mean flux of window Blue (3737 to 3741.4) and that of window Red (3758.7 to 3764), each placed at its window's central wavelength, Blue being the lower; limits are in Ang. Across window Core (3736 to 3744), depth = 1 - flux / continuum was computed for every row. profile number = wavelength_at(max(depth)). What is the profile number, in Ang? 3742.68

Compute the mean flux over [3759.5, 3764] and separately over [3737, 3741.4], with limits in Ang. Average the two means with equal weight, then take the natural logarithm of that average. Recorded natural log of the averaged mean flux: 3.12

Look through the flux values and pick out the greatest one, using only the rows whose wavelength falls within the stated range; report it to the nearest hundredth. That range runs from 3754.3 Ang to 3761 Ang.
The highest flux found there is 23.74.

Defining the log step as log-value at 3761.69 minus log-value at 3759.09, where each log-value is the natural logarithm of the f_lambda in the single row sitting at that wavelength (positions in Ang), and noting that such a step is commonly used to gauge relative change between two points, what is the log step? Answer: 0.098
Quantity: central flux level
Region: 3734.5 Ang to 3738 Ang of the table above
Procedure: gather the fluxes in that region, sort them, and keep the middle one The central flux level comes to 23.2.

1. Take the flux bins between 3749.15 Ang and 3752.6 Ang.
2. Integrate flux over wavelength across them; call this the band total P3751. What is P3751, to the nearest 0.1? 78.1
